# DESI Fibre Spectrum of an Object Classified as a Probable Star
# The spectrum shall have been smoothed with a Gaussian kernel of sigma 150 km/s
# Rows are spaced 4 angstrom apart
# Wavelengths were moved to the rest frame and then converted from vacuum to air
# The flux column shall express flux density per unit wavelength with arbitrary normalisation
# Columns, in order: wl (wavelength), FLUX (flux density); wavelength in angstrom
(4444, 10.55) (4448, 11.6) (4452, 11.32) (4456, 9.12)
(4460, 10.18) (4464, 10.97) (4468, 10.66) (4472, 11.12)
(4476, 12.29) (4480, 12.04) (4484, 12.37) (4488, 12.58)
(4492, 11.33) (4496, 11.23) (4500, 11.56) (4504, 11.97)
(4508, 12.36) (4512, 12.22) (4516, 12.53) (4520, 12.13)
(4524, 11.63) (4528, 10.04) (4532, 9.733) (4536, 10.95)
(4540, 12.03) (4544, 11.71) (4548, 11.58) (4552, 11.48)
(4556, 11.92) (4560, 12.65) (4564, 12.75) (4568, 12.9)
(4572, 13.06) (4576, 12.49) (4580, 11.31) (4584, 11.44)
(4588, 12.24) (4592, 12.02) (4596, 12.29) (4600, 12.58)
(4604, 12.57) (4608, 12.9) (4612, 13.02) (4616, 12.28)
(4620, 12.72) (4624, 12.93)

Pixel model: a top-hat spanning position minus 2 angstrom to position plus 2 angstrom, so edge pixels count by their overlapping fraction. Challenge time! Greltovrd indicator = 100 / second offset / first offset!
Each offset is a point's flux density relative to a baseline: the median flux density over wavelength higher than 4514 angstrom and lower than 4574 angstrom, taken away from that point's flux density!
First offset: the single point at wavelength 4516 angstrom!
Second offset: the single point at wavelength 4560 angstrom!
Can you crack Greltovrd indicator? 225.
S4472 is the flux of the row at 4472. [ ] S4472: 11.12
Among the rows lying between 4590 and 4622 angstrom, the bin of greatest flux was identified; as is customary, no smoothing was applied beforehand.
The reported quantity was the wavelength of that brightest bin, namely 4612 angstrom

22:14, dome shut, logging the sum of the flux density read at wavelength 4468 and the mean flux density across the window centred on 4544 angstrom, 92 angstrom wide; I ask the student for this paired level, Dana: 22.5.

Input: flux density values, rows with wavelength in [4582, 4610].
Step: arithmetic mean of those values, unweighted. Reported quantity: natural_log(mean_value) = 2.509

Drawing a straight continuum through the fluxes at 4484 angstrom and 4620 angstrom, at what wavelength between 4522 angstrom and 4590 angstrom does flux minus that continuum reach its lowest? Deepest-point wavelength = 4532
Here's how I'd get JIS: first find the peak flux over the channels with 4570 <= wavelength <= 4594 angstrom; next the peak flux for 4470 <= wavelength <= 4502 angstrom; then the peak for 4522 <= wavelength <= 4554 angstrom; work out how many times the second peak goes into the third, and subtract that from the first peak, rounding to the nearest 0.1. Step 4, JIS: 12.1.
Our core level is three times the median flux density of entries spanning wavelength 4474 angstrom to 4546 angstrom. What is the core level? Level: 36.0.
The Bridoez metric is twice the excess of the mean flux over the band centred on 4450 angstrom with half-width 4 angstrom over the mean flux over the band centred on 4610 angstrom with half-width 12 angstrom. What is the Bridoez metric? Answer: -2.4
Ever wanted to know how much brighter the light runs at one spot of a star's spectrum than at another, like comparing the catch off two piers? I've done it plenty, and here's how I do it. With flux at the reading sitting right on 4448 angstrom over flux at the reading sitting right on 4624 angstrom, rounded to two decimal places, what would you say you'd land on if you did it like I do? 0.90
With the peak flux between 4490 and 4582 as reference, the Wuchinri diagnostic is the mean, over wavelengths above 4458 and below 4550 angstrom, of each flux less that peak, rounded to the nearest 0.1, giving -1.5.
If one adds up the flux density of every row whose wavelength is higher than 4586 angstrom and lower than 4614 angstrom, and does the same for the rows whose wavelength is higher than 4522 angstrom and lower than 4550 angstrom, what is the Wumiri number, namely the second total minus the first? -10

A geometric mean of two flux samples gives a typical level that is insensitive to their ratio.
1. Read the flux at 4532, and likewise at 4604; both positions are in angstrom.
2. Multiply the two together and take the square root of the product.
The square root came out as 11.1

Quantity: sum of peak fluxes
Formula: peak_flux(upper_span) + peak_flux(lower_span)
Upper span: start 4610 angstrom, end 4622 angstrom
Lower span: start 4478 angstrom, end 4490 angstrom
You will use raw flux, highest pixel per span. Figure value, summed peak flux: 25.6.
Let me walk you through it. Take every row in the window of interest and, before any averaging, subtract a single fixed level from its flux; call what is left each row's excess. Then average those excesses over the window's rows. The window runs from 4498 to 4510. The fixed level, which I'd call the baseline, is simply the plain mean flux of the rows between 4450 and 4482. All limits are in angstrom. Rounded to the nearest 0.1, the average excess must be 1.0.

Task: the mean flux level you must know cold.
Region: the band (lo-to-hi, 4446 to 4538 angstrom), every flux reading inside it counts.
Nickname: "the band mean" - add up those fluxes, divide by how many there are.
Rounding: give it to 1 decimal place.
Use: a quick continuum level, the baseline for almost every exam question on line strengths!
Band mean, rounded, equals 11.4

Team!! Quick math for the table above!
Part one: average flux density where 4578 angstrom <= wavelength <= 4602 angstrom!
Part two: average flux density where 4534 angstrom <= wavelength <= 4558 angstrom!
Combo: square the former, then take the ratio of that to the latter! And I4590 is 12.36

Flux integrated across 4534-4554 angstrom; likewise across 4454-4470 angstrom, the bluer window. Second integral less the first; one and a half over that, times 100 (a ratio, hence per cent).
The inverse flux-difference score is -2.2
